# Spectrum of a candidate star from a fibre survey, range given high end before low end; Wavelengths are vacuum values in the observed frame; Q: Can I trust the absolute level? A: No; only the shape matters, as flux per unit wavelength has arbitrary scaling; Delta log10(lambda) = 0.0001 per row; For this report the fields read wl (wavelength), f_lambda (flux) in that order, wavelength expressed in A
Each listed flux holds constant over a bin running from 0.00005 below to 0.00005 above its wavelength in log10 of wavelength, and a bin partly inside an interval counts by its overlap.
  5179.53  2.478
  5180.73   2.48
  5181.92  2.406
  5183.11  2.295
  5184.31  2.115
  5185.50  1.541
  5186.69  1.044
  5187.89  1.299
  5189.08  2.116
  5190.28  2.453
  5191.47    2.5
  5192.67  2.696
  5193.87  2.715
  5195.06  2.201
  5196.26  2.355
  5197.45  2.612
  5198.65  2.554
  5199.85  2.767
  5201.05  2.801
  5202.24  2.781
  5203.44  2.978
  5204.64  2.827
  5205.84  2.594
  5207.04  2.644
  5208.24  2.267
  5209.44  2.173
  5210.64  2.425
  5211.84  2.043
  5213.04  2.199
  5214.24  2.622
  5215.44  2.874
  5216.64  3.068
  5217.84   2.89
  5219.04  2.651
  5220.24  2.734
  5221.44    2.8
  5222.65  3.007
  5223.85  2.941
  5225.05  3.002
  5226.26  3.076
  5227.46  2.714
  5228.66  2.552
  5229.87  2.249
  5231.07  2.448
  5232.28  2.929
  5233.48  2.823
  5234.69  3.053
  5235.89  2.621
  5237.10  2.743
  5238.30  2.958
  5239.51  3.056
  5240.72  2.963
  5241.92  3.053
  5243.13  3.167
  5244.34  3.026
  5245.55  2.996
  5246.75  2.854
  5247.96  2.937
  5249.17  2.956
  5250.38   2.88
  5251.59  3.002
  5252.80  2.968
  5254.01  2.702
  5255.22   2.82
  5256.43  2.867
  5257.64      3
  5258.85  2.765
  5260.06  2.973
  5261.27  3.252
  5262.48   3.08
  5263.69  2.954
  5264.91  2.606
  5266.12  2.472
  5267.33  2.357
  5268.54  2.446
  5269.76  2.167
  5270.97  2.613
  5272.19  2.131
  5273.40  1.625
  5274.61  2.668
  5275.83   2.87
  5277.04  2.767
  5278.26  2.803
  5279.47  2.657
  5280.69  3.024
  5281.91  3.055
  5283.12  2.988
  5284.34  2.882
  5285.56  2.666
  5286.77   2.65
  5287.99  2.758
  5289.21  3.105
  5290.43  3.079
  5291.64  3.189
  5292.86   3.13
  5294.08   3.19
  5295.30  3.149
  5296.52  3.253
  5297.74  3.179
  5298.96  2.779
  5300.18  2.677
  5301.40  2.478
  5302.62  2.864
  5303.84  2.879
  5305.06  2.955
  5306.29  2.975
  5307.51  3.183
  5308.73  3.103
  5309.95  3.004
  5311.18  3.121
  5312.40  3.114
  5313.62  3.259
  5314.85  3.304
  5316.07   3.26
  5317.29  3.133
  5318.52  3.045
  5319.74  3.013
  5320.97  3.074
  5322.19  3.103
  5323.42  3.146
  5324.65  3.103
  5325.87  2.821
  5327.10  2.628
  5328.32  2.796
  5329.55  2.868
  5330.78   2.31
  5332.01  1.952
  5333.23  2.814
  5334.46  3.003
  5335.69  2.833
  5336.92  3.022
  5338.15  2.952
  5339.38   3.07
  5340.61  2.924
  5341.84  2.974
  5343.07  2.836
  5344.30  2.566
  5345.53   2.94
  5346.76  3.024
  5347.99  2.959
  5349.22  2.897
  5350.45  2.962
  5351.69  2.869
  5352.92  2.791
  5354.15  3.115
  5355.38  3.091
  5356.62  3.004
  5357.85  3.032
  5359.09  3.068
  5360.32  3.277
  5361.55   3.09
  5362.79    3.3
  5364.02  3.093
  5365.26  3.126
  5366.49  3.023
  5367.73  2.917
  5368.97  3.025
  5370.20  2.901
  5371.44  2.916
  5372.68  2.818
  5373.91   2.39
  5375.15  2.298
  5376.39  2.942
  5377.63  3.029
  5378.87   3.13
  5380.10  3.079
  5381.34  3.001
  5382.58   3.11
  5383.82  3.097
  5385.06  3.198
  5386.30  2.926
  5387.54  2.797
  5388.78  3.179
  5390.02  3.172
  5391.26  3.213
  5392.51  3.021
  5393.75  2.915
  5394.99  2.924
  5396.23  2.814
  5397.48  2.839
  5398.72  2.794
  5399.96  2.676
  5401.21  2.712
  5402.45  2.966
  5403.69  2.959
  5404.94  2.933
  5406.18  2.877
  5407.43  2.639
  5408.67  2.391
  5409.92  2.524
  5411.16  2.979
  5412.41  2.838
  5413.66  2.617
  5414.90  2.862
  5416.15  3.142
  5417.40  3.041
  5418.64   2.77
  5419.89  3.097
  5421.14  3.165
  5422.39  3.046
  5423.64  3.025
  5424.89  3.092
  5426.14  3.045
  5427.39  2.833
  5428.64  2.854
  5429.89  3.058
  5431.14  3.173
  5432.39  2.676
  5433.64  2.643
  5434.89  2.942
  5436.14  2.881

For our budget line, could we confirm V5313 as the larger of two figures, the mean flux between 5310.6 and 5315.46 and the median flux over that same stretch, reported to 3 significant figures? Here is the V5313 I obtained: 3.20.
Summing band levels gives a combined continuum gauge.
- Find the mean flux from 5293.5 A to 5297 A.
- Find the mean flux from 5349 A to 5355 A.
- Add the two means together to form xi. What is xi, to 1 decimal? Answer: 6.1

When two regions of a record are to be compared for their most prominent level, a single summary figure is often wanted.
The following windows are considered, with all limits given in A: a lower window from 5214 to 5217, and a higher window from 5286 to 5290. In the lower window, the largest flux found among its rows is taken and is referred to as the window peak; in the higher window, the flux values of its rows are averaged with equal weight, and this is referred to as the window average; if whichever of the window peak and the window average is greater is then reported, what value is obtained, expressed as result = 3.068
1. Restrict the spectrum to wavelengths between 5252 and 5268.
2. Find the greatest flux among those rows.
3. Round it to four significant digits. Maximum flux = 3.252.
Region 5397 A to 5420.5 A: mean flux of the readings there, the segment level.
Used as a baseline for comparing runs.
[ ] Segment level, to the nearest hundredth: 2.82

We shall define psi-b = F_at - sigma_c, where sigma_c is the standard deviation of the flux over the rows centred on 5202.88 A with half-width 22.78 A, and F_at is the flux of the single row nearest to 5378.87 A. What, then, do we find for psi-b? 2.68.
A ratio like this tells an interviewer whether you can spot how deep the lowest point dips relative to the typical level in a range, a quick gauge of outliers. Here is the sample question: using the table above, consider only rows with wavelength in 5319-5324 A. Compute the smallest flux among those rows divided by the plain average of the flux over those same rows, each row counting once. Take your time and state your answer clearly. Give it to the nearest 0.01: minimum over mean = 0.98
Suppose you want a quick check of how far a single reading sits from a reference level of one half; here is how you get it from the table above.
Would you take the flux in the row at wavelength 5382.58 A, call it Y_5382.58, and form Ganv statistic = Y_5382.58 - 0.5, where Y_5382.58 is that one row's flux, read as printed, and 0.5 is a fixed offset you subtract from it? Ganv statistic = 2.61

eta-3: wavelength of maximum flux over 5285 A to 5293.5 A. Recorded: 5291.64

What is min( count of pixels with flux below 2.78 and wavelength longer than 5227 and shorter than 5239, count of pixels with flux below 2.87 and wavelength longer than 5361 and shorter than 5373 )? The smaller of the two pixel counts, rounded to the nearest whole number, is 1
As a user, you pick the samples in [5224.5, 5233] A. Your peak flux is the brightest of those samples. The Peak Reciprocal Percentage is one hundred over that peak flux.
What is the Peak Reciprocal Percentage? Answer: 32.5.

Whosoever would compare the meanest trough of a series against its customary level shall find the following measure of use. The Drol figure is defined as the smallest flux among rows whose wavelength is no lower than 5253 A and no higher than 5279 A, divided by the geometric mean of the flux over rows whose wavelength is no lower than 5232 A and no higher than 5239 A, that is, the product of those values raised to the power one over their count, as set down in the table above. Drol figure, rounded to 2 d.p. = 0.57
